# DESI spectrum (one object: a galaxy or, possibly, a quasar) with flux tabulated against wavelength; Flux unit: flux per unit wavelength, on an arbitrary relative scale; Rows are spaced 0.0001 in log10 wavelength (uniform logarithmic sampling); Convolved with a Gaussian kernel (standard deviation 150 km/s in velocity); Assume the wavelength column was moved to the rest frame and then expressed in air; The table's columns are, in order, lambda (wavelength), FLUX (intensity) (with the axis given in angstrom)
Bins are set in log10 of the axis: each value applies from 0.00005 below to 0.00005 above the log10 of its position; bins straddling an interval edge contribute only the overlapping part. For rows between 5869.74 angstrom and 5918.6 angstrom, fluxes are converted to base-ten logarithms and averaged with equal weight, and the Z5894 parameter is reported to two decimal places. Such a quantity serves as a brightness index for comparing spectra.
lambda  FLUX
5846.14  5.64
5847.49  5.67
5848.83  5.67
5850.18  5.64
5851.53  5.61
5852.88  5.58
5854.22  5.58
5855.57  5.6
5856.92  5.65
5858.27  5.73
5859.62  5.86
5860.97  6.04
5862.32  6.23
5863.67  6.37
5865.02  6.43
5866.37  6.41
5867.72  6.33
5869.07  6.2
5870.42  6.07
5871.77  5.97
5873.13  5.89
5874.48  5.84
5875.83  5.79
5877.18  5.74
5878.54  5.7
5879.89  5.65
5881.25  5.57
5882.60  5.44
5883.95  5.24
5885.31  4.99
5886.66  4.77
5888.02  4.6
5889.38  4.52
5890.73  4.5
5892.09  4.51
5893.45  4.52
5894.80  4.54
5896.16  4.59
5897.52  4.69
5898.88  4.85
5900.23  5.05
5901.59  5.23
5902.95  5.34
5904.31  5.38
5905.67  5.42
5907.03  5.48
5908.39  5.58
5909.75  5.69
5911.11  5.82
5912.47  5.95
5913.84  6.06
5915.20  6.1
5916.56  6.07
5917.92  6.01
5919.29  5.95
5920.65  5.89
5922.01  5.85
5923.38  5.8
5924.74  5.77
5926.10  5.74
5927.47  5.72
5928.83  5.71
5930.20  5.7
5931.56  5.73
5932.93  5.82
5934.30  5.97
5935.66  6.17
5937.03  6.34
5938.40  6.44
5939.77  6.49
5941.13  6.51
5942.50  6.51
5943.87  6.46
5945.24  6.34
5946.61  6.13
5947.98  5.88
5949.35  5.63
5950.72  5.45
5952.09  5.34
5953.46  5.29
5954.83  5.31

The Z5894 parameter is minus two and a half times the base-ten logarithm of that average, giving 0.35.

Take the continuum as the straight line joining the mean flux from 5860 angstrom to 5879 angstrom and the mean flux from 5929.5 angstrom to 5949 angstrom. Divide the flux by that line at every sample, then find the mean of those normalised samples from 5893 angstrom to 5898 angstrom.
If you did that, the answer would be 0.75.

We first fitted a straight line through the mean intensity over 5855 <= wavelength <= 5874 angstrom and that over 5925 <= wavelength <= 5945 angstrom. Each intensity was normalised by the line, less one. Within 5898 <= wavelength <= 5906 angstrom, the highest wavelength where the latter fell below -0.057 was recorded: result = 5905.67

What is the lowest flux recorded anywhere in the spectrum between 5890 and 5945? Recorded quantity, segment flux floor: 4.5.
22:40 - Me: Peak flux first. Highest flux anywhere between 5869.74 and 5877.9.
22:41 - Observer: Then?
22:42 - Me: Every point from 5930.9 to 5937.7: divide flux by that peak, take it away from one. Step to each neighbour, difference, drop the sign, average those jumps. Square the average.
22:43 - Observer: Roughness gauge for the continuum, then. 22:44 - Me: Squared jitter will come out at 0.0006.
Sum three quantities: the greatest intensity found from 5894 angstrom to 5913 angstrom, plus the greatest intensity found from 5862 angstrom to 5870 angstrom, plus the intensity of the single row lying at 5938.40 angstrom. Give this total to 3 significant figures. 18.8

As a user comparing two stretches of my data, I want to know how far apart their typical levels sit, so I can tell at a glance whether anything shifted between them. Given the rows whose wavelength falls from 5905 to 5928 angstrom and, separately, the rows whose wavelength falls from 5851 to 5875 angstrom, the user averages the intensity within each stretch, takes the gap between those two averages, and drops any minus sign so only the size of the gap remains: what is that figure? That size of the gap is 0.15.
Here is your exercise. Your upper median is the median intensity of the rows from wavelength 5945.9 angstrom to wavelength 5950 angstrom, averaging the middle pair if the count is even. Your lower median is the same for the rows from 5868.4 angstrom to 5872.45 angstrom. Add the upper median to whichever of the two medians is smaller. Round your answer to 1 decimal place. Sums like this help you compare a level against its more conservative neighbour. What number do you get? 11.8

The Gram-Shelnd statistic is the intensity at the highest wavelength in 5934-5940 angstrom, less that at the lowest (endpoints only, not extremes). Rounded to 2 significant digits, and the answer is 0.52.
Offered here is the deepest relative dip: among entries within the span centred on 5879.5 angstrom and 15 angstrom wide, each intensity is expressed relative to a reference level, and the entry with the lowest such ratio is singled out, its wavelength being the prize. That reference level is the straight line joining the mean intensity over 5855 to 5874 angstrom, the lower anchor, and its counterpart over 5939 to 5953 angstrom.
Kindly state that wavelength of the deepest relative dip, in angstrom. 5886.66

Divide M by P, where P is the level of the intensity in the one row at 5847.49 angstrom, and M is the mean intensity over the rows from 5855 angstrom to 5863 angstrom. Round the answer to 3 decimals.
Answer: 1.032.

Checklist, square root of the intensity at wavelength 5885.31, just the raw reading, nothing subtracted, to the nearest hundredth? 2.23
